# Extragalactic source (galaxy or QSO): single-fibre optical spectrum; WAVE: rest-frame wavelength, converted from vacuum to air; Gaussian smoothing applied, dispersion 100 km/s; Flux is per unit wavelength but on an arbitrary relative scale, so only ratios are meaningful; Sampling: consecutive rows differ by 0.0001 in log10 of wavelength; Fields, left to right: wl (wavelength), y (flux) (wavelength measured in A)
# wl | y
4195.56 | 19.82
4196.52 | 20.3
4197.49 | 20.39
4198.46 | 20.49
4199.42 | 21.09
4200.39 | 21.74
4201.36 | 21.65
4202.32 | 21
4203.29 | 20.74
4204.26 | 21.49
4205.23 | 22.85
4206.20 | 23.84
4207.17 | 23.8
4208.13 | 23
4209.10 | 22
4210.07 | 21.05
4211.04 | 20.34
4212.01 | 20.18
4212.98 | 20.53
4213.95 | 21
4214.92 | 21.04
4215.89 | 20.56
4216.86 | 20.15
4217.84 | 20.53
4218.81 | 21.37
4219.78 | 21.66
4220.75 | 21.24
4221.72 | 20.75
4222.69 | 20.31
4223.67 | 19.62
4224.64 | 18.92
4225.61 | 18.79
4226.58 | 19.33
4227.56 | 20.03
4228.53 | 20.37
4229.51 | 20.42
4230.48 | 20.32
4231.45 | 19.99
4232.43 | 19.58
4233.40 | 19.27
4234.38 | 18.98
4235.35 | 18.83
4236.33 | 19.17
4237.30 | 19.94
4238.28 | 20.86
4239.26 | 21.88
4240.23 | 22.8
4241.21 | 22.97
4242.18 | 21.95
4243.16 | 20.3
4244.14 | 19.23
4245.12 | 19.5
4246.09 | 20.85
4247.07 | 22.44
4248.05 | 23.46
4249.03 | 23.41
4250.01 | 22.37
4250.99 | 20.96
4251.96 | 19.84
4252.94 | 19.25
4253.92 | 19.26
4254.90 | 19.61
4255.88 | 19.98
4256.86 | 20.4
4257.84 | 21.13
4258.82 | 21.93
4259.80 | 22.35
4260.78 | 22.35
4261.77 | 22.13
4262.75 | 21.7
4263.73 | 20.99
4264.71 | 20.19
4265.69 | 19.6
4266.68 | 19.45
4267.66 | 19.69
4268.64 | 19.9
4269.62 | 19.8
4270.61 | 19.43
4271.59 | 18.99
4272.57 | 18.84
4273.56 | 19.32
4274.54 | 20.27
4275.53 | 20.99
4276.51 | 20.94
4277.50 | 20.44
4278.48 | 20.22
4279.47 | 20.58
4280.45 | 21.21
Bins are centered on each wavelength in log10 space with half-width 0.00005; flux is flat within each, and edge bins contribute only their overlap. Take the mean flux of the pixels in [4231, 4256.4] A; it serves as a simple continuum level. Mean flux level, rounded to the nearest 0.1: 20.6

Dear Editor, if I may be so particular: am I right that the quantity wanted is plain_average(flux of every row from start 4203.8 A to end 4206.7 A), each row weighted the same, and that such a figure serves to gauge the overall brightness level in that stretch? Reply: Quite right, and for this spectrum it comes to 22.7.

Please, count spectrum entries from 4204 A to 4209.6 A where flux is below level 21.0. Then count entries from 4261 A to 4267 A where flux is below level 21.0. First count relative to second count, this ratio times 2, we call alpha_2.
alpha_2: 0.0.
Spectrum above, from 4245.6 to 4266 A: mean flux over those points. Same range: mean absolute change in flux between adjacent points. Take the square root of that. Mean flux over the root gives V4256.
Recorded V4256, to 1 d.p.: 26.6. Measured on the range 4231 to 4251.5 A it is 23.5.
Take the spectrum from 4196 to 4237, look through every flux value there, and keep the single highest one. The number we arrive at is 23.84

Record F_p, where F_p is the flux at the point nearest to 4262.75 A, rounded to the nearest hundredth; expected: 21.70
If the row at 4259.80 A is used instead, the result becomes 22.35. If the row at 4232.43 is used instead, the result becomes 19.58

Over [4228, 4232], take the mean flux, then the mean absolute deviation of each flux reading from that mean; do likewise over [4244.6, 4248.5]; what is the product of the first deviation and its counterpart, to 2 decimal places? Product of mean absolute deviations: 0.20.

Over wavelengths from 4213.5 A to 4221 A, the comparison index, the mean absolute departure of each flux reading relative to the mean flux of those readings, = 0.4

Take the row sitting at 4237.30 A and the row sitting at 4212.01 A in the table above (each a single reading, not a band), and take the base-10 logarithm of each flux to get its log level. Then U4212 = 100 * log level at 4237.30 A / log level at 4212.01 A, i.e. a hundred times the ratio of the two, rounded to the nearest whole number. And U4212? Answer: 100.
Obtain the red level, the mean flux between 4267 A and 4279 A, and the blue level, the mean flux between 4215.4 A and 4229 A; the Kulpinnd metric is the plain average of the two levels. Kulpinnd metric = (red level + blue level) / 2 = 20.1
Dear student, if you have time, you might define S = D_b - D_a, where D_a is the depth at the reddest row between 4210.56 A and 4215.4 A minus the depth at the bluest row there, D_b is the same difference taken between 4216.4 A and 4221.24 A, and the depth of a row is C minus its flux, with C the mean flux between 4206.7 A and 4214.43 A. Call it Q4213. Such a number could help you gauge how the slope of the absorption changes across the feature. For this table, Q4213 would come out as 0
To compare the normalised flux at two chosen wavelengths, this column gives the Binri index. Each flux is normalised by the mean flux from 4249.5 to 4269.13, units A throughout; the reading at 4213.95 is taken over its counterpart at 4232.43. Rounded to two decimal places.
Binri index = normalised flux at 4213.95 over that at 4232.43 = 1.07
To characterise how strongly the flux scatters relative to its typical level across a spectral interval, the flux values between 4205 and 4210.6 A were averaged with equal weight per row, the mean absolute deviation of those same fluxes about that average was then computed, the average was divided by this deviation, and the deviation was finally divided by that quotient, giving 0.03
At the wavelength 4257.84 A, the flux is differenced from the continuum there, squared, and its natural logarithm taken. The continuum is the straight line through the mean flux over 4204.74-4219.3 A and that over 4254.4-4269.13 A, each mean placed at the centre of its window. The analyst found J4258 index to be -2.3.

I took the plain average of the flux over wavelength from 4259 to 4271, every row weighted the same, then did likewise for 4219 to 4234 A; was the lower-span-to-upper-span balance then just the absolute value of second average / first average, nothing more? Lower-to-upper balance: 0.97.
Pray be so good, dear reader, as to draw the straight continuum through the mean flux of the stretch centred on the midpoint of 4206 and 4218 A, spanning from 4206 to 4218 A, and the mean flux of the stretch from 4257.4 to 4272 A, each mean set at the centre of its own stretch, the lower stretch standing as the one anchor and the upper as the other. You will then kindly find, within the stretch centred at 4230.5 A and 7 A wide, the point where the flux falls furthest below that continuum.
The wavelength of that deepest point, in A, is 4233.40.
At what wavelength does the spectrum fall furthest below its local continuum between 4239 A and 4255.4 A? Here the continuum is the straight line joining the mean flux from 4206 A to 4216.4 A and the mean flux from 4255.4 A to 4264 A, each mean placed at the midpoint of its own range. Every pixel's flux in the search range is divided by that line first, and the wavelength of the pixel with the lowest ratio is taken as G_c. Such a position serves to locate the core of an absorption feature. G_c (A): 4244.14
